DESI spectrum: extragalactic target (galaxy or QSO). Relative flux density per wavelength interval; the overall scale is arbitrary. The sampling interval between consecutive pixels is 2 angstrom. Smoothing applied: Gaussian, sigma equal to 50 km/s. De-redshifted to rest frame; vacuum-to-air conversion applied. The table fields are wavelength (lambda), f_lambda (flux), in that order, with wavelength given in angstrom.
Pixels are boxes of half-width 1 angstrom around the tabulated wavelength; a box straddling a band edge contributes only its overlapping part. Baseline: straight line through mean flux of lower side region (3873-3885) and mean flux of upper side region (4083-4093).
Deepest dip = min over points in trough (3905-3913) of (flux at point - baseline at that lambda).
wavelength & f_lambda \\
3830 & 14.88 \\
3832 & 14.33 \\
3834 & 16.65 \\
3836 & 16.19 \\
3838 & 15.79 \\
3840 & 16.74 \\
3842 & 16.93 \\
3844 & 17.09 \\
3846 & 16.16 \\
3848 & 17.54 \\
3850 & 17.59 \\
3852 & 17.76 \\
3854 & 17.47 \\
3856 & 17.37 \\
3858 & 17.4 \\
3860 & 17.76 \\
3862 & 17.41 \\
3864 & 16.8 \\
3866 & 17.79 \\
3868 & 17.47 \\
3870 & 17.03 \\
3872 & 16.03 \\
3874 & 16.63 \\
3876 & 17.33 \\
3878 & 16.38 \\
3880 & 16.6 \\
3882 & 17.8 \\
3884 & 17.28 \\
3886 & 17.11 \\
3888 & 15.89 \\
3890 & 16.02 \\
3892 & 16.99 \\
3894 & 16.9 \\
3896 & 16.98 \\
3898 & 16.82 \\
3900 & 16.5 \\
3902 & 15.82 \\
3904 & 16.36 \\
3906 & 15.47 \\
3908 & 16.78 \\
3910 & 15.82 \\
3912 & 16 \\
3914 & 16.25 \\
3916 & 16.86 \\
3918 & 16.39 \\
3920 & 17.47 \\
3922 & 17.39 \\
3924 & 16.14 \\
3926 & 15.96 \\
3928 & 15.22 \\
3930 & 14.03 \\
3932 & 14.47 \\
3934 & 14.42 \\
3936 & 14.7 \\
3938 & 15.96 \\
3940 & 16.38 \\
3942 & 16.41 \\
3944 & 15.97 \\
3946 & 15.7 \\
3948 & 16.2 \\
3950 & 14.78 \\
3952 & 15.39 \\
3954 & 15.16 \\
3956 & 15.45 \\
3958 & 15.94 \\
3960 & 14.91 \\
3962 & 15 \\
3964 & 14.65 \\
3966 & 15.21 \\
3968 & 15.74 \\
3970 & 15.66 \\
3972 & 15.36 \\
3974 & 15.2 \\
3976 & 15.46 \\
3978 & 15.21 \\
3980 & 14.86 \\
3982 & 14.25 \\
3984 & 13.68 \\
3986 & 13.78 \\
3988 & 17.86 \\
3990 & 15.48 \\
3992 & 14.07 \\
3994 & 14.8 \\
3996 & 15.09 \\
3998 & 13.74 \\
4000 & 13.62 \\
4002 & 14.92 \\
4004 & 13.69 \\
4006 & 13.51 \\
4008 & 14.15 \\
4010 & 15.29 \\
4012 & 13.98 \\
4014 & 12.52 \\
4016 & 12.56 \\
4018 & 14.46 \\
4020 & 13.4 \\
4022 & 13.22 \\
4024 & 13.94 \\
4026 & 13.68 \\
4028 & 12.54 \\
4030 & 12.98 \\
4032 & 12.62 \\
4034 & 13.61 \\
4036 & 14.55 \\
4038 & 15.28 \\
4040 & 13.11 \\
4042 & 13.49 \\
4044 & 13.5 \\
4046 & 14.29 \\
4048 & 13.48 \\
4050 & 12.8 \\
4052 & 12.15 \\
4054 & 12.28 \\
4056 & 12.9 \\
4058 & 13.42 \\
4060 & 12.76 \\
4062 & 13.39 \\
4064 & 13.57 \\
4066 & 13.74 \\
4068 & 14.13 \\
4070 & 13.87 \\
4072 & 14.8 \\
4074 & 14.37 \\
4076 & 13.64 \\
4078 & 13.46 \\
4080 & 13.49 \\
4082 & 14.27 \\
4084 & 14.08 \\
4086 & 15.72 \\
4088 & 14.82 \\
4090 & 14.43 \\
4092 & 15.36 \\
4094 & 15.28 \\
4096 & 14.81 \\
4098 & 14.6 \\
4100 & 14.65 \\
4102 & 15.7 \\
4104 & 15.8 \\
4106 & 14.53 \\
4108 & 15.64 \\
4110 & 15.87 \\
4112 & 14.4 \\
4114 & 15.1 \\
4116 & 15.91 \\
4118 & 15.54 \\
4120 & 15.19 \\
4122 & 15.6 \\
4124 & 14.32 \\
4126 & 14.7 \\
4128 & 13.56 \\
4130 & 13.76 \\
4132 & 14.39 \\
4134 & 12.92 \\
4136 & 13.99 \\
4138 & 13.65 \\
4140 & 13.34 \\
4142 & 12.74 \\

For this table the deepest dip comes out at -1.3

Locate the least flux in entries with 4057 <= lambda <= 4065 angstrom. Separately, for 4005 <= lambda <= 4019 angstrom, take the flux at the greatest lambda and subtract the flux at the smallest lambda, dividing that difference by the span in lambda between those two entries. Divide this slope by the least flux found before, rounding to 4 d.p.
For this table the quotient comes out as 0.0062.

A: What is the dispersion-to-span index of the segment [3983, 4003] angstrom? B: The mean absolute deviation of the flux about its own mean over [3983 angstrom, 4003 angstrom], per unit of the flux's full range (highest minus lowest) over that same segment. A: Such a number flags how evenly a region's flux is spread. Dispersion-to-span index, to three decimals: 0.218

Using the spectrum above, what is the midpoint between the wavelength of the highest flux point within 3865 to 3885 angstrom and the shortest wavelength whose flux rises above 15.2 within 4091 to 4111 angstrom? 3987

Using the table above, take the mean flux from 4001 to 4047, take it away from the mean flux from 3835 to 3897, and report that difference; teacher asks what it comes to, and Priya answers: 3.3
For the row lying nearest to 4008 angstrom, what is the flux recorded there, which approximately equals 14.15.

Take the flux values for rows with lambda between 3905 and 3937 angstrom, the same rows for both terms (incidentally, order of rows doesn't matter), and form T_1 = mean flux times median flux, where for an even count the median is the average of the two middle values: 253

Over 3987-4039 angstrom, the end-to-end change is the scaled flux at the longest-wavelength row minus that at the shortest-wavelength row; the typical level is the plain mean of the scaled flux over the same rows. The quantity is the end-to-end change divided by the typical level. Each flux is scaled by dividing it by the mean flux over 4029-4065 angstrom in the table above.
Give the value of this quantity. -0.18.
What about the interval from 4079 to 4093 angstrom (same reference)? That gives 0.13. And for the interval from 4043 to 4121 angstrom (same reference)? 0.12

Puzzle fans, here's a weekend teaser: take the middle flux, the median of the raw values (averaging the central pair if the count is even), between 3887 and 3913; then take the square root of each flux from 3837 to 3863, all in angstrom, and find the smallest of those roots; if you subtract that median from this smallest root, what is -12.4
